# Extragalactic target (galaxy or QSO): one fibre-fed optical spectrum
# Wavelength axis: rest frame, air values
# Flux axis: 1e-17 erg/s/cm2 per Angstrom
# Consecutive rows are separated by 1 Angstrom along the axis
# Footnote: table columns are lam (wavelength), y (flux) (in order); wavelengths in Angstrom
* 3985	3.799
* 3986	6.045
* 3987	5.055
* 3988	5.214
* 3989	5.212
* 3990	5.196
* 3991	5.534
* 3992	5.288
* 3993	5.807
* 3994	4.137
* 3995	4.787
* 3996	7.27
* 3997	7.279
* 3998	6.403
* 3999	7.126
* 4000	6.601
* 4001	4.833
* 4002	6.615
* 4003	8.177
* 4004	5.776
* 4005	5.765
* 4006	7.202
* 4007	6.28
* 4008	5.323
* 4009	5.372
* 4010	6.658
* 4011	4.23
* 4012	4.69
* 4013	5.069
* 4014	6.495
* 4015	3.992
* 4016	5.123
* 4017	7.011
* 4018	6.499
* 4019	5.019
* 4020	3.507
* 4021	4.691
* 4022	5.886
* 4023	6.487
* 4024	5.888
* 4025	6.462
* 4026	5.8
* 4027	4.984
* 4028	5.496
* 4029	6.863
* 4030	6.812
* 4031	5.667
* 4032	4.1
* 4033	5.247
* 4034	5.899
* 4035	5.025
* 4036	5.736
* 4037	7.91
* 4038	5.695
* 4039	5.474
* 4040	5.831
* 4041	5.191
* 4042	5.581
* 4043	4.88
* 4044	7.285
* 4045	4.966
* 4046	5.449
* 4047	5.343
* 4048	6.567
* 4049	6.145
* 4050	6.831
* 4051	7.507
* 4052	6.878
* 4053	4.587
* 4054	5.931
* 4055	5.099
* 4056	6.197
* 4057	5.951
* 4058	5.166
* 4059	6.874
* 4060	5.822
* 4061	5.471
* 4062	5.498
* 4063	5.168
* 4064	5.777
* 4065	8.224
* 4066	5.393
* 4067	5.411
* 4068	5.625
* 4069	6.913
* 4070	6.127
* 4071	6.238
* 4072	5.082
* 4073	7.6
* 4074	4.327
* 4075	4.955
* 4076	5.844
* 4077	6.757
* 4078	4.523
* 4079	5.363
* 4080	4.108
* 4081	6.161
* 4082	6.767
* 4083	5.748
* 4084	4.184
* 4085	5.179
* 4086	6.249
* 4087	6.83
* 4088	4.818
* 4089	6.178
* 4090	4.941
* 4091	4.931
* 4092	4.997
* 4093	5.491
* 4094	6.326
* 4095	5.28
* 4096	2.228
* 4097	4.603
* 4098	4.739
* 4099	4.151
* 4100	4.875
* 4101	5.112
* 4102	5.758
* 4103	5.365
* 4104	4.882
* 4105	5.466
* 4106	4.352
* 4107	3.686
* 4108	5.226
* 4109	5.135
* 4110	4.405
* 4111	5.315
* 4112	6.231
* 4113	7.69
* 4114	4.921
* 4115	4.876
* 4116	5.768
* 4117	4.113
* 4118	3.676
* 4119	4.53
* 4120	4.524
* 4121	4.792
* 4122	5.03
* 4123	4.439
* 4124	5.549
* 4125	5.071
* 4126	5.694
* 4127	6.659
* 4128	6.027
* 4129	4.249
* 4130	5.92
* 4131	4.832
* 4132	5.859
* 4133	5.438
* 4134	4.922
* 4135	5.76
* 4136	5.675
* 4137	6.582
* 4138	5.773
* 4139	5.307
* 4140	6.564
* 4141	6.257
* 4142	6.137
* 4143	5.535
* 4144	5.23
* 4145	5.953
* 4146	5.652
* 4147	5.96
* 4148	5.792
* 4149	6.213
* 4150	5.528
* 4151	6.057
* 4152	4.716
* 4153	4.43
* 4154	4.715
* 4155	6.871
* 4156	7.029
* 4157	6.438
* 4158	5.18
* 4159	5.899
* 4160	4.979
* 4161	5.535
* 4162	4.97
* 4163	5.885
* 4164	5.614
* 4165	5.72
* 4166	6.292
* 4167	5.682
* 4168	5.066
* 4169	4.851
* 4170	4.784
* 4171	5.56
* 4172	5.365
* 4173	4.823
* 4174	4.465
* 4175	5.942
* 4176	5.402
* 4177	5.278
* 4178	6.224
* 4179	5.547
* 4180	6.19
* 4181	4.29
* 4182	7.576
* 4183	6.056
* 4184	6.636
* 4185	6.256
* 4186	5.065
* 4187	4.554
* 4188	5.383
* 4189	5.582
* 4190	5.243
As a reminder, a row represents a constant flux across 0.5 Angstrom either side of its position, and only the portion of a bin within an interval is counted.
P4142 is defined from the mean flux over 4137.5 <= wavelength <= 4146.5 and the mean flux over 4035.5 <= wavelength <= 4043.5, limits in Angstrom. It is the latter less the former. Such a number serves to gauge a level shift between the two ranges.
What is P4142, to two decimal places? -0.04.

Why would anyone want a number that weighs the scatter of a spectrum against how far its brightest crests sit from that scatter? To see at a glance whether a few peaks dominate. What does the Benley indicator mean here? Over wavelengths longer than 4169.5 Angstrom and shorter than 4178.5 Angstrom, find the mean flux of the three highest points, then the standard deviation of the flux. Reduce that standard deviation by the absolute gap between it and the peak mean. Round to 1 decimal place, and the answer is -4.8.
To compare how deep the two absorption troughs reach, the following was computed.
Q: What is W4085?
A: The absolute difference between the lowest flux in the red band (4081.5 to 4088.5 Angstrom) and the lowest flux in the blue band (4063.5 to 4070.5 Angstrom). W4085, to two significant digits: 1.2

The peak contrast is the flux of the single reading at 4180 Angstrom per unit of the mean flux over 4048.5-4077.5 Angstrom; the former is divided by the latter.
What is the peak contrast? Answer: 1.04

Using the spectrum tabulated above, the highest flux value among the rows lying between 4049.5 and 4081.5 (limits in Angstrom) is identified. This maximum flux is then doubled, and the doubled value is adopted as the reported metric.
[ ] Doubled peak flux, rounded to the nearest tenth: 16.4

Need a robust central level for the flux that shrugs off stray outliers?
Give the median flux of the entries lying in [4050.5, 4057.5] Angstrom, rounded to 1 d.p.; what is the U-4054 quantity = 6.0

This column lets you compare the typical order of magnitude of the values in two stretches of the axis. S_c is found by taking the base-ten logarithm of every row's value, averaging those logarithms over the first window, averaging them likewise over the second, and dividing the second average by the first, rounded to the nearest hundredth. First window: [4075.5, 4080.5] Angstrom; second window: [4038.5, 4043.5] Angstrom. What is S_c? 1.02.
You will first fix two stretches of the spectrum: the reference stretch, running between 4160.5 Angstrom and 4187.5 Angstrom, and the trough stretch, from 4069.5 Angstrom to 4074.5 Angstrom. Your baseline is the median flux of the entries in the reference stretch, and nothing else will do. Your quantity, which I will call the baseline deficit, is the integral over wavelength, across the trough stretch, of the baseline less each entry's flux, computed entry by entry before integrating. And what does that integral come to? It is -1.6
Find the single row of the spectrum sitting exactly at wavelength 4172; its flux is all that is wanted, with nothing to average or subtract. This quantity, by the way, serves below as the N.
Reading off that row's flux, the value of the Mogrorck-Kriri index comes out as 5.365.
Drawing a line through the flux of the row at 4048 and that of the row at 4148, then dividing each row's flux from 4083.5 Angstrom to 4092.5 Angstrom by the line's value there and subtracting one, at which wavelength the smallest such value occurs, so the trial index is 4084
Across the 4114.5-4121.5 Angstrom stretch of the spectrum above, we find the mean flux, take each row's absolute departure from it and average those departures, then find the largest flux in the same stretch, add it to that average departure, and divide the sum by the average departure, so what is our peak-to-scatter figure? 13.6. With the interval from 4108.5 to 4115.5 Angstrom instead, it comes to 10.3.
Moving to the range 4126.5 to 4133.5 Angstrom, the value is 11.6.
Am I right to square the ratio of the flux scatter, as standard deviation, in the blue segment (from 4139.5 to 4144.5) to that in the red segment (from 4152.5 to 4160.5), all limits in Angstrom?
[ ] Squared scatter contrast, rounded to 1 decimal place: 0.3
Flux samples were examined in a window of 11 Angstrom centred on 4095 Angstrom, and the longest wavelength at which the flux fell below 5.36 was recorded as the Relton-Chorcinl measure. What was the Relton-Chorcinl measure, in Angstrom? 4100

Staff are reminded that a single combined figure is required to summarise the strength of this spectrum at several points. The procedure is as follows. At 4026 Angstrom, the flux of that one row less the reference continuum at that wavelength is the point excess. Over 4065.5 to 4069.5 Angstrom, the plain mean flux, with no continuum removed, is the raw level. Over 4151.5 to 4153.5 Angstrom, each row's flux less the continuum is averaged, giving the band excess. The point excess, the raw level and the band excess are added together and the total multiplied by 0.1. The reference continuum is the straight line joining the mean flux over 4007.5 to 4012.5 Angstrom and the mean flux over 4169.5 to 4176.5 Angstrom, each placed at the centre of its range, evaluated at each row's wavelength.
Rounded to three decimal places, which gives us 0.576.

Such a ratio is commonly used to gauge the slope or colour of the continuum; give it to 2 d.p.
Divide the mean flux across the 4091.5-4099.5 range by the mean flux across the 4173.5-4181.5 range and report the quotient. 0.87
